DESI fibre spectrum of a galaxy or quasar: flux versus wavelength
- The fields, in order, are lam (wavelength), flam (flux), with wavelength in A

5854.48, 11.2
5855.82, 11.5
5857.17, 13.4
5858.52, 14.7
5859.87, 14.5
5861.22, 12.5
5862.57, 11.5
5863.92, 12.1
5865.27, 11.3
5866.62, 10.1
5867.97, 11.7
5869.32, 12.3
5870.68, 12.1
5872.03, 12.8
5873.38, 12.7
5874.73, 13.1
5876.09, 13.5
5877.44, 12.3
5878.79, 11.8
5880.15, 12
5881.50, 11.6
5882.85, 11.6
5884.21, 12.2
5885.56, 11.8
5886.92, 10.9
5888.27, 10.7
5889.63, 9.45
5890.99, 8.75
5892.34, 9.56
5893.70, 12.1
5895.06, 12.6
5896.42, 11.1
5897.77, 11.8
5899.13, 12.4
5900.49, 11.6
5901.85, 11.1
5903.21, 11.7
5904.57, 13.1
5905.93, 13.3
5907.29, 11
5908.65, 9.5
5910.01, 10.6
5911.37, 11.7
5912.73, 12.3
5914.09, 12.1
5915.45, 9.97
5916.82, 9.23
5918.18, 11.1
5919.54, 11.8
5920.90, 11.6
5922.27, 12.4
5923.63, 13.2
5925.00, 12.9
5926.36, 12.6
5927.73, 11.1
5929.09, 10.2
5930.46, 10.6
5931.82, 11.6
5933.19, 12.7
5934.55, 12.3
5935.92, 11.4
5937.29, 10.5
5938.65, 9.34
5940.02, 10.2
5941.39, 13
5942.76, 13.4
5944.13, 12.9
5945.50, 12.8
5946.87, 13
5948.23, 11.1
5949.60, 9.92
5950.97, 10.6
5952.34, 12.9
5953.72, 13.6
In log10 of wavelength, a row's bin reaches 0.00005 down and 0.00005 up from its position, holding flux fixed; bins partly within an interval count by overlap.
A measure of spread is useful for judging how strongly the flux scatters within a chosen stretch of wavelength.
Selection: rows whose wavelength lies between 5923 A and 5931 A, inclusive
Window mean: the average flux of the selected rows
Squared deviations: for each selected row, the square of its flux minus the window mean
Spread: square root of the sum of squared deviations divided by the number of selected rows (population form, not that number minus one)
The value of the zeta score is 1.18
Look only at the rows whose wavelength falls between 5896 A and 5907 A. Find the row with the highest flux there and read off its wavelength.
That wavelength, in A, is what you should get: 5905.93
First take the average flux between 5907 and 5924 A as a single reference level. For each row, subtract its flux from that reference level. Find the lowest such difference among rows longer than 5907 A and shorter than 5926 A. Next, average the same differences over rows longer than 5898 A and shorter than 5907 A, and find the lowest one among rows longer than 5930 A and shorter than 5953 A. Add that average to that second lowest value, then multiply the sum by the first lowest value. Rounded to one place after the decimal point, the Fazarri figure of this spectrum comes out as 5.9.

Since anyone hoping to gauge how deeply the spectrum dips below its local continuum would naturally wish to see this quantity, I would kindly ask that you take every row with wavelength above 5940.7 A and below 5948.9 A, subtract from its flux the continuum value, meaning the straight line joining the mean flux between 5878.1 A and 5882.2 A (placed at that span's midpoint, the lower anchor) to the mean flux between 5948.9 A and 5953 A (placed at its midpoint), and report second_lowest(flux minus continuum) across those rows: 1.6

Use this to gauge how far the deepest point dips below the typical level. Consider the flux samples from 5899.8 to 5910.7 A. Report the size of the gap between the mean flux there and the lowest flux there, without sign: 2.0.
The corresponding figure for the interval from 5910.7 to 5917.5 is 1.8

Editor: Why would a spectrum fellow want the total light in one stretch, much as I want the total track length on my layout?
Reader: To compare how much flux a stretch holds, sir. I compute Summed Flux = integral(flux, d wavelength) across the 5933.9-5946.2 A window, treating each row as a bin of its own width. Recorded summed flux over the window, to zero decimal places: 145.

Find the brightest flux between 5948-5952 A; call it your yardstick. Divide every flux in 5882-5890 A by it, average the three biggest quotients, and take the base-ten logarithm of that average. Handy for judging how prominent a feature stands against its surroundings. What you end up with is 0.03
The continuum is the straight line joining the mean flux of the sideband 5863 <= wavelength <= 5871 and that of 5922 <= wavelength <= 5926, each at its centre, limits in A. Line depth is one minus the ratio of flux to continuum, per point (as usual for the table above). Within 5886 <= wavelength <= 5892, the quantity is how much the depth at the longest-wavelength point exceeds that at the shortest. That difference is 0.18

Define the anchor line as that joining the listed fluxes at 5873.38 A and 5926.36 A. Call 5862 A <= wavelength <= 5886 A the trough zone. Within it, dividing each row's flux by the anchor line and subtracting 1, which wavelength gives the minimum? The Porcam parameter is 5866.62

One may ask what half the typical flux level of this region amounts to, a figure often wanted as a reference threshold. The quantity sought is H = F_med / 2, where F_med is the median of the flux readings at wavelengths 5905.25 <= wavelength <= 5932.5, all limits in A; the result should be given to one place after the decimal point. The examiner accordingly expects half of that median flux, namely 5.8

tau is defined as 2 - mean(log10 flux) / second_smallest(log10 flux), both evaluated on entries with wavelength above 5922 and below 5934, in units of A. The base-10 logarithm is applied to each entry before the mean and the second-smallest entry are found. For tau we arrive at 0.952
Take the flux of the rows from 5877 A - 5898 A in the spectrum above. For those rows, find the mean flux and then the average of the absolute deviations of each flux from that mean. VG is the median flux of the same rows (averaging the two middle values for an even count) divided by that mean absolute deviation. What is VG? 13.1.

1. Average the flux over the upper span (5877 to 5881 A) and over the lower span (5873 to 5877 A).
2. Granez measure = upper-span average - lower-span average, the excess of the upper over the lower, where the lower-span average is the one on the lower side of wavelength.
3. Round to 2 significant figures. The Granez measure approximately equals -1.1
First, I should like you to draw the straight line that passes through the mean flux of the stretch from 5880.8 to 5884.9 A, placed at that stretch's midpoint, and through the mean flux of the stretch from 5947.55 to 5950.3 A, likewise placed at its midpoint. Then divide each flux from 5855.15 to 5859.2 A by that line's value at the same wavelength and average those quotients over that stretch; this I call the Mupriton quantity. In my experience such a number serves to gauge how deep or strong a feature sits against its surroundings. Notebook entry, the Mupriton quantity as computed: 1.07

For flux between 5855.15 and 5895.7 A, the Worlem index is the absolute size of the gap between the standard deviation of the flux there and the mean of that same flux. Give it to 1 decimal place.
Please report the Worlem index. 10.6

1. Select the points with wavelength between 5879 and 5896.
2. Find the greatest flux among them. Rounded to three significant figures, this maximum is 12.6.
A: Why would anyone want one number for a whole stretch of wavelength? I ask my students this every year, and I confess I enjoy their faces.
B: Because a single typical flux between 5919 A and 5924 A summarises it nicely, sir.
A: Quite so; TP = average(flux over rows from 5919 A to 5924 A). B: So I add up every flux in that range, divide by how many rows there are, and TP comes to 12.2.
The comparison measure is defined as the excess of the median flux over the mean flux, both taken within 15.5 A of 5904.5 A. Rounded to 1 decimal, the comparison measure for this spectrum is 0.4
